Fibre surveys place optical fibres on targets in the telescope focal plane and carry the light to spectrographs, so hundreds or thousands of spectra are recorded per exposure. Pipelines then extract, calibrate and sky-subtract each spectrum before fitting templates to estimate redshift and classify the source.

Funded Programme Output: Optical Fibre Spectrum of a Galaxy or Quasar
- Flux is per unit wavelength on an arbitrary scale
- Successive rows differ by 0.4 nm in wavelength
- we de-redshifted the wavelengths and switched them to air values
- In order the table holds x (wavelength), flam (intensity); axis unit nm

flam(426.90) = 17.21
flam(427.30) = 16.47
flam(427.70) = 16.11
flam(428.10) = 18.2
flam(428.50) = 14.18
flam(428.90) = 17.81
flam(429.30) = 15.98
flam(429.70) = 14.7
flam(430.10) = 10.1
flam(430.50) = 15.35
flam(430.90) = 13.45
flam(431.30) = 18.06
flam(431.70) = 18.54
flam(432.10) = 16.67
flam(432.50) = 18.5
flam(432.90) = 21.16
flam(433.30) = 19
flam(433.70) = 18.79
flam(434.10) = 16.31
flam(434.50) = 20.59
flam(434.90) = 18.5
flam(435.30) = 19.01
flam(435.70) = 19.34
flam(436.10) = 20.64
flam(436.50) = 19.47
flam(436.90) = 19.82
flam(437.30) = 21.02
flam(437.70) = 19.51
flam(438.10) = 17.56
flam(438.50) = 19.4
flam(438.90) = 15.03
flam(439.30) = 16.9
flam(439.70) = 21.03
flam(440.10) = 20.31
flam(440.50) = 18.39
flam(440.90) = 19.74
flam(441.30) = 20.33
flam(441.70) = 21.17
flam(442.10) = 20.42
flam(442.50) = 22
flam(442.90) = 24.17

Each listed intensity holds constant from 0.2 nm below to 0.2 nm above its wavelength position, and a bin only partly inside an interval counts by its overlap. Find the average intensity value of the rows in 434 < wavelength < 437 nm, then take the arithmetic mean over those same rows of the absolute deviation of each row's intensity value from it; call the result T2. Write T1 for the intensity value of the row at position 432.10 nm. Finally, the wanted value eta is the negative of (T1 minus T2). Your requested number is -15.7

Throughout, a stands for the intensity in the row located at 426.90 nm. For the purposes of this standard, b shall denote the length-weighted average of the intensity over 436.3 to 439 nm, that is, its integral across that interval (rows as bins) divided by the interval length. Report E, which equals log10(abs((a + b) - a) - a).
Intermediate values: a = 17.21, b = 19.0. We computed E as 0.2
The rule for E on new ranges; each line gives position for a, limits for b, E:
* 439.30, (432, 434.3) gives 0.2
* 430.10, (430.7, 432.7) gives 0.8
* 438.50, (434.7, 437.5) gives -0.5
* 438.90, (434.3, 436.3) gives 0.7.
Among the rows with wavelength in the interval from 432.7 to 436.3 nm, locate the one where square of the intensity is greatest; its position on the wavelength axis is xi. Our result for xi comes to 432.90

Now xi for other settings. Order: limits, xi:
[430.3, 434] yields 432.90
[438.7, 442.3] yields 441.70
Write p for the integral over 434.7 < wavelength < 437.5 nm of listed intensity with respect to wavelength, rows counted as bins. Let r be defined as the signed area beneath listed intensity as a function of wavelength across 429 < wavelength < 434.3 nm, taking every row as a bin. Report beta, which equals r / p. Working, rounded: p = 55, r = 88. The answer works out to 1.6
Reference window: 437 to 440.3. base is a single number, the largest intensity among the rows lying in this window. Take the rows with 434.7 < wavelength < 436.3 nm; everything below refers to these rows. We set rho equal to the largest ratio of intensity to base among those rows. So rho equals 0.981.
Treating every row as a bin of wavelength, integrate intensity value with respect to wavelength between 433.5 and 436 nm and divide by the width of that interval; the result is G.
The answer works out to 18.8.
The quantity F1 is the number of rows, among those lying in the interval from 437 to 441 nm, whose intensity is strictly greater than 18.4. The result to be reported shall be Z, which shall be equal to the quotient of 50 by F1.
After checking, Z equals 8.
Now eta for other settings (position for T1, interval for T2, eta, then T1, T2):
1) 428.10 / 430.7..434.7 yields -16.6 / 18.2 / 1.6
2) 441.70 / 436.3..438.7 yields -20.5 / 21.17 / 0.7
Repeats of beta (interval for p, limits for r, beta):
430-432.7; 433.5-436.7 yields 1.4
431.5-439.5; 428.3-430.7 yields 0.2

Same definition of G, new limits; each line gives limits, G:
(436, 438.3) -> 19.6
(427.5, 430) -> 15.9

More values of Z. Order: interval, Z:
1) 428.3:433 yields 17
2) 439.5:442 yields 10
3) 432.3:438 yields 4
